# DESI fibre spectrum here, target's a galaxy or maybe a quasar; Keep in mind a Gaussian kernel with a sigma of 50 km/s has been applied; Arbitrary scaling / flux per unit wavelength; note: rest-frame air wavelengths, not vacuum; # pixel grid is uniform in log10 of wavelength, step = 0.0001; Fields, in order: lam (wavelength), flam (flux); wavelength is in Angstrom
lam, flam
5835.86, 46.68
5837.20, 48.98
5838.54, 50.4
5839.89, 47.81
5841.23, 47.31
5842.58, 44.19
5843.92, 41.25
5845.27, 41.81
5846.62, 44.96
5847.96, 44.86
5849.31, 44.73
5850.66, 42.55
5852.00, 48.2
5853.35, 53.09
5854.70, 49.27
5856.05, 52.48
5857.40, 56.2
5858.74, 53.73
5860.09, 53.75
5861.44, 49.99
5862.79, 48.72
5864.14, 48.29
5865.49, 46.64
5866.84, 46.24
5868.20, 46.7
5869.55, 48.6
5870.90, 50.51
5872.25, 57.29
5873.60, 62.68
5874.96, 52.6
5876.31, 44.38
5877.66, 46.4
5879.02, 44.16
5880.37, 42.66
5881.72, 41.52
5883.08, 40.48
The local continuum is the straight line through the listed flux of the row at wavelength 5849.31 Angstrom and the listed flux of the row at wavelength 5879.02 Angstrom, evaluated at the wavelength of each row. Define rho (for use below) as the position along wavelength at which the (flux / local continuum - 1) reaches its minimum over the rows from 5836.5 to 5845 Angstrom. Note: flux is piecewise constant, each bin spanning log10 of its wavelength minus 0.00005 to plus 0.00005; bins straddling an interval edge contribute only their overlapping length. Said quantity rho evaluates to 5843.92 Angstrom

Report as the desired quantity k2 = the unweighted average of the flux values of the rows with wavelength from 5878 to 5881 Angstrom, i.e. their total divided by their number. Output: 43.4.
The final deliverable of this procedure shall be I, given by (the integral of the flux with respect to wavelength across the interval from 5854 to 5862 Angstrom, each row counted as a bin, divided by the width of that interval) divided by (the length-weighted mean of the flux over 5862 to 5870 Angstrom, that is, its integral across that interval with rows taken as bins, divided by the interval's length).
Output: 1.11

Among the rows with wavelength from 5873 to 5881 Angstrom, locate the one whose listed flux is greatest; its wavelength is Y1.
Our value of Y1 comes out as 5873.60 Angstrom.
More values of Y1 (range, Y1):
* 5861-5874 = 5873.60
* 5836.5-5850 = 5838.54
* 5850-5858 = 5857.40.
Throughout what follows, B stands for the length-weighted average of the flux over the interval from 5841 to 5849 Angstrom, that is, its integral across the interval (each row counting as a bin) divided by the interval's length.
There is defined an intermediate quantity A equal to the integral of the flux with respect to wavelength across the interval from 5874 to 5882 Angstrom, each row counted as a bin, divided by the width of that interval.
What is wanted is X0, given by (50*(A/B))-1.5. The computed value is 51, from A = 46.1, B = 44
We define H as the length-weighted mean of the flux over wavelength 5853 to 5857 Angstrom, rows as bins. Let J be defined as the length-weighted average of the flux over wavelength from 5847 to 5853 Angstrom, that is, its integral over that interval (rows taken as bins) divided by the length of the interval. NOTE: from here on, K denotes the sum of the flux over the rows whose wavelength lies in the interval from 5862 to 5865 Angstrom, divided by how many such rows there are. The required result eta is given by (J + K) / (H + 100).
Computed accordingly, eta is 0.620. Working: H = 52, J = 45.5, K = 48.5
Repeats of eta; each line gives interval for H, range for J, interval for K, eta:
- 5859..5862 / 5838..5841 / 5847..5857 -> 0.635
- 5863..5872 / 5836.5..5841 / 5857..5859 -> 0.701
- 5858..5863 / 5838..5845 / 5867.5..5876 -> 0.651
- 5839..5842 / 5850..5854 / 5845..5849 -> 0.623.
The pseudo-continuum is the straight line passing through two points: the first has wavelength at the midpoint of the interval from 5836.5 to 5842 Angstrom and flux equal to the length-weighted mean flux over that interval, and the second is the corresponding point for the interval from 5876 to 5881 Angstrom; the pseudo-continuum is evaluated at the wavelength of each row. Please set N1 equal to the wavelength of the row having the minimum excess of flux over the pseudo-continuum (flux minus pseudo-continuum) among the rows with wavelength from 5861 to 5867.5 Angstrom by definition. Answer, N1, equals 5866.84 Angstrom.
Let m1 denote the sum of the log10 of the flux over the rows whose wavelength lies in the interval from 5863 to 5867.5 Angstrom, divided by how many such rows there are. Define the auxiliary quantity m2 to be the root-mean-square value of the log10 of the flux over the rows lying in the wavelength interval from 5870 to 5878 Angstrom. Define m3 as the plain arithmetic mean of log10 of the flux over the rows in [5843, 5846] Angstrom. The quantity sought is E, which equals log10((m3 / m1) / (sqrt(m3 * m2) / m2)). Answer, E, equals -0.002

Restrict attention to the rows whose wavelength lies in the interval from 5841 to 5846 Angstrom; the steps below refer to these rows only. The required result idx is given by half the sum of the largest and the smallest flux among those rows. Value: 44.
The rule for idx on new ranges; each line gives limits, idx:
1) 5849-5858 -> 49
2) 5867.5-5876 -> 55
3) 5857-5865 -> 52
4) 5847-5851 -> 44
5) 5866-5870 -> 47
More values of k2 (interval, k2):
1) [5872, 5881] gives 50.0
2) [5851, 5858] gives 51.8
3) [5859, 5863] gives 50.8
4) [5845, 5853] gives 44.5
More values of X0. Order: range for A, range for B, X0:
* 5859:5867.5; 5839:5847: 54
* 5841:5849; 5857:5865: 41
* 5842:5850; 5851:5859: 41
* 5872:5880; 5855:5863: 47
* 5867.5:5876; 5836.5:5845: 55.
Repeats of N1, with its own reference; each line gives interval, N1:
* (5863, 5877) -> 5876.31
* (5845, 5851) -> 5845.27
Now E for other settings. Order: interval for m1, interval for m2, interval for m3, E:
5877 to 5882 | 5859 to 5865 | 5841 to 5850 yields 0.008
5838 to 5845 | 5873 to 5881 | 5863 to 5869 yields 0.004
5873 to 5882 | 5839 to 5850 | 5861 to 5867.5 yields -0.003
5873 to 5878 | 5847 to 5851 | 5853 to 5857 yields -0.008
